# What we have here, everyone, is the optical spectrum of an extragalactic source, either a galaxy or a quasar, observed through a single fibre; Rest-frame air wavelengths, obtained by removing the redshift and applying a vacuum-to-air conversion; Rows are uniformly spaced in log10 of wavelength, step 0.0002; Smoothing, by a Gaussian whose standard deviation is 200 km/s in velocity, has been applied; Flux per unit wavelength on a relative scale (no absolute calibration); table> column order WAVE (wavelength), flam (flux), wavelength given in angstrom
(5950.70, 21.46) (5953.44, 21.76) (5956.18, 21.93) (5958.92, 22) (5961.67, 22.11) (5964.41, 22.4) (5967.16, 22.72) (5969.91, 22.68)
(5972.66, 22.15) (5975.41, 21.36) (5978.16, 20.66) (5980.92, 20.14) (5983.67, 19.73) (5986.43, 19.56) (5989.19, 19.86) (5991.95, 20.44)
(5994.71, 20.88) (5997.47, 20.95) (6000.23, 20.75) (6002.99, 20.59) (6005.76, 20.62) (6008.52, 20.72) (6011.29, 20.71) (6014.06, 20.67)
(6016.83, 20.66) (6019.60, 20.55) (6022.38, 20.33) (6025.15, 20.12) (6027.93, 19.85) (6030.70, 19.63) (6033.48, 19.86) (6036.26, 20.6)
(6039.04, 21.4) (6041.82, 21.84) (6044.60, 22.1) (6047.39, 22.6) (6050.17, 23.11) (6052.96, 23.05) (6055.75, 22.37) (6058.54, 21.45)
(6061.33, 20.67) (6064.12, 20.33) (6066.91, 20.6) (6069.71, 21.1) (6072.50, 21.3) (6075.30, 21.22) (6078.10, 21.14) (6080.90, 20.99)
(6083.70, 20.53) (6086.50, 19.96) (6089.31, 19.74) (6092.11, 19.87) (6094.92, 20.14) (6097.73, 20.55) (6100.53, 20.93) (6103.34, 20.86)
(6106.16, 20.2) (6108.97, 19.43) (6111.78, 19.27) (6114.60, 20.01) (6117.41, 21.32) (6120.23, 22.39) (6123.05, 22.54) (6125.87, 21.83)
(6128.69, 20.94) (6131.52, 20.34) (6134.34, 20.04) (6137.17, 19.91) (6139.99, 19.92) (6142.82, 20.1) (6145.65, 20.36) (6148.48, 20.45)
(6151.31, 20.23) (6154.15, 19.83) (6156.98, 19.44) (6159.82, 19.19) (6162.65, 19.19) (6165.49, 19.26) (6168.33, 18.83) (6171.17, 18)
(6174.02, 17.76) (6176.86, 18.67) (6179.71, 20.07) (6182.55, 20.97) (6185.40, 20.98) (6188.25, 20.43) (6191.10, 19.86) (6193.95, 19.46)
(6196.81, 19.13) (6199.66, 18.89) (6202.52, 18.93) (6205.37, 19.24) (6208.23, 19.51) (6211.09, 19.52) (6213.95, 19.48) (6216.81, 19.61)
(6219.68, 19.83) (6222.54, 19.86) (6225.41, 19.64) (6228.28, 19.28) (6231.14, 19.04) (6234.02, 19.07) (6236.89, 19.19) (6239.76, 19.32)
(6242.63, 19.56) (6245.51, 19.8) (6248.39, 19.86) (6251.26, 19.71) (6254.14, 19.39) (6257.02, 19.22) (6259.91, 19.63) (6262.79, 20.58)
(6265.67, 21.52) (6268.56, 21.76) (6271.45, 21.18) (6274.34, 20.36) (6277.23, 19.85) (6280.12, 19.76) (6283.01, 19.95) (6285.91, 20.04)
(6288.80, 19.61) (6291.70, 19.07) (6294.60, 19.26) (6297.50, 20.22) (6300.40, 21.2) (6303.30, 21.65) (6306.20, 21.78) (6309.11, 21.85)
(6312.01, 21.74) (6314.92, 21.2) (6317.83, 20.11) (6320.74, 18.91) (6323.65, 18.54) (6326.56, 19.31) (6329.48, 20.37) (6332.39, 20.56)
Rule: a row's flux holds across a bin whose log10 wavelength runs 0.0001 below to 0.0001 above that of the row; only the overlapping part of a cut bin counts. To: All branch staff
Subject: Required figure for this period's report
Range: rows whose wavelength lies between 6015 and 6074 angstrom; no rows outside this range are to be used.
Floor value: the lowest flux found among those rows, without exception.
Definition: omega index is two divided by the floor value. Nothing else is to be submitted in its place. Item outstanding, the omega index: 0.102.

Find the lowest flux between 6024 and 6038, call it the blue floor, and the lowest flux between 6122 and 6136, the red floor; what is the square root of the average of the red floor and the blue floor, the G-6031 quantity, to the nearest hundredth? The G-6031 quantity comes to 4.45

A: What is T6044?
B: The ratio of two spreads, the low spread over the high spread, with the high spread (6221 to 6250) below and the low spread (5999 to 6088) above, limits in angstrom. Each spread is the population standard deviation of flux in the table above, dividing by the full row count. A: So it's 2.9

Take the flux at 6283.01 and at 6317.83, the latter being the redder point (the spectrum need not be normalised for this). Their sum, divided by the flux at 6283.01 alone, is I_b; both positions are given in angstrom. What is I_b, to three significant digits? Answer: 2.01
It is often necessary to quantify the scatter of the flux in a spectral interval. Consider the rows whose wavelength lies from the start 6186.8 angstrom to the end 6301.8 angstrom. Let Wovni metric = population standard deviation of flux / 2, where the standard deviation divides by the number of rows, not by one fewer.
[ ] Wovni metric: 0.34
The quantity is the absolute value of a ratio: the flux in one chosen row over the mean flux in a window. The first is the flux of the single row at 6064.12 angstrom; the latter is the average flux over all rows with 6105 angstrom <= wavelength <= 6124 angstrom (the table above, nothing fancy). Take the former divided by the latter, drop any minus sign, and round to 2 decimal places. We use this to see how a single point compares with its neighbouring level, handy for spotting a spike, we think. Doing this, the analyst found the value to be 0.98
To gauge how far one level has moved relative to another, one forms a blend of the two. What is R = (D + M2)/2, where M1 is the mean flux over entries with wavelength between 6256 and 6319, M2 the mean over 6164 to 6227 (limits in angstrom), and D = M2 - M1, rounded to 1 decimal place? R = 9.2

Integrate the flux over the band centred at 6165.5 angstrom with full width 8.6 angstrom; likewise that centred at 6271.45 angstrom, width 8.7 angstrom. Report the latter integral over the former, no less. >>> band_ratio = 1.12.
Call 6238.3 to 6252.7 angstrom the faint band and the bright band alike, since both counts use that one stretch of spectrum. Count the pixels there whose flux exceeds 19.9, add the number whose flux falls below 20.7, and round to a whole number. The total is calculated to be 5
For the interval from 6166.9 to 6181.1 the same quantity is 6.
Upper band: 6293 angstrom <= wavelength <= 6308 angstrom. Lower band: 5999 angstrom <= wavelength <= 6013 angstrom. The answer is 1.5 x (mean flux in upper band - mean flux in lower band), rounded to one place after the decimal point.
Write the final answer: 0.2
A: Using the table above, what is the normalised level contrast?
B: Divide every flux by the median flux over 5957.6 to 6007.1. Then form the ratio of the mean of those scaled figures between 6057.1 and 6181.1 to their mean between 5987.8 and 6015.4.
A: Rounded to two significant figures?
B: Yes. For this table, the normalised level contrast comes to 0.98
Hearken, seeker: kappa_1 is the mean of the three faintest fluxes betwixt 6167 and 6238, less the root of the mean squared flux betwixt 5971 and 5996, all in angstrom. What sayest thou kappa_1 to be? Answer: -2.40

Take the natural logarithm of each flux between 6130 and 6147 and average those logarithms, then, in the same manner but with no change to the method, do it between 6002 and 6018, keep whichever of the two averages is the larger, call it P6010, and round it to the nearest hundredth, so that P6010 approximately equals 3.03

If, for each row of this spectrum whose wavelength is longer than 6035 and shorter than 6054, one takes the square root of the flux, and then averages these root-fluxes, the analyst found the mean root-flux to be 4.70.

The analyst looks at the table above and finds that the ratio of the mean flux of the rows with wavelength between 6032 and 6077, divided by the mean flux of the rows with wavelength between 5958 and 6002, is 1.02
